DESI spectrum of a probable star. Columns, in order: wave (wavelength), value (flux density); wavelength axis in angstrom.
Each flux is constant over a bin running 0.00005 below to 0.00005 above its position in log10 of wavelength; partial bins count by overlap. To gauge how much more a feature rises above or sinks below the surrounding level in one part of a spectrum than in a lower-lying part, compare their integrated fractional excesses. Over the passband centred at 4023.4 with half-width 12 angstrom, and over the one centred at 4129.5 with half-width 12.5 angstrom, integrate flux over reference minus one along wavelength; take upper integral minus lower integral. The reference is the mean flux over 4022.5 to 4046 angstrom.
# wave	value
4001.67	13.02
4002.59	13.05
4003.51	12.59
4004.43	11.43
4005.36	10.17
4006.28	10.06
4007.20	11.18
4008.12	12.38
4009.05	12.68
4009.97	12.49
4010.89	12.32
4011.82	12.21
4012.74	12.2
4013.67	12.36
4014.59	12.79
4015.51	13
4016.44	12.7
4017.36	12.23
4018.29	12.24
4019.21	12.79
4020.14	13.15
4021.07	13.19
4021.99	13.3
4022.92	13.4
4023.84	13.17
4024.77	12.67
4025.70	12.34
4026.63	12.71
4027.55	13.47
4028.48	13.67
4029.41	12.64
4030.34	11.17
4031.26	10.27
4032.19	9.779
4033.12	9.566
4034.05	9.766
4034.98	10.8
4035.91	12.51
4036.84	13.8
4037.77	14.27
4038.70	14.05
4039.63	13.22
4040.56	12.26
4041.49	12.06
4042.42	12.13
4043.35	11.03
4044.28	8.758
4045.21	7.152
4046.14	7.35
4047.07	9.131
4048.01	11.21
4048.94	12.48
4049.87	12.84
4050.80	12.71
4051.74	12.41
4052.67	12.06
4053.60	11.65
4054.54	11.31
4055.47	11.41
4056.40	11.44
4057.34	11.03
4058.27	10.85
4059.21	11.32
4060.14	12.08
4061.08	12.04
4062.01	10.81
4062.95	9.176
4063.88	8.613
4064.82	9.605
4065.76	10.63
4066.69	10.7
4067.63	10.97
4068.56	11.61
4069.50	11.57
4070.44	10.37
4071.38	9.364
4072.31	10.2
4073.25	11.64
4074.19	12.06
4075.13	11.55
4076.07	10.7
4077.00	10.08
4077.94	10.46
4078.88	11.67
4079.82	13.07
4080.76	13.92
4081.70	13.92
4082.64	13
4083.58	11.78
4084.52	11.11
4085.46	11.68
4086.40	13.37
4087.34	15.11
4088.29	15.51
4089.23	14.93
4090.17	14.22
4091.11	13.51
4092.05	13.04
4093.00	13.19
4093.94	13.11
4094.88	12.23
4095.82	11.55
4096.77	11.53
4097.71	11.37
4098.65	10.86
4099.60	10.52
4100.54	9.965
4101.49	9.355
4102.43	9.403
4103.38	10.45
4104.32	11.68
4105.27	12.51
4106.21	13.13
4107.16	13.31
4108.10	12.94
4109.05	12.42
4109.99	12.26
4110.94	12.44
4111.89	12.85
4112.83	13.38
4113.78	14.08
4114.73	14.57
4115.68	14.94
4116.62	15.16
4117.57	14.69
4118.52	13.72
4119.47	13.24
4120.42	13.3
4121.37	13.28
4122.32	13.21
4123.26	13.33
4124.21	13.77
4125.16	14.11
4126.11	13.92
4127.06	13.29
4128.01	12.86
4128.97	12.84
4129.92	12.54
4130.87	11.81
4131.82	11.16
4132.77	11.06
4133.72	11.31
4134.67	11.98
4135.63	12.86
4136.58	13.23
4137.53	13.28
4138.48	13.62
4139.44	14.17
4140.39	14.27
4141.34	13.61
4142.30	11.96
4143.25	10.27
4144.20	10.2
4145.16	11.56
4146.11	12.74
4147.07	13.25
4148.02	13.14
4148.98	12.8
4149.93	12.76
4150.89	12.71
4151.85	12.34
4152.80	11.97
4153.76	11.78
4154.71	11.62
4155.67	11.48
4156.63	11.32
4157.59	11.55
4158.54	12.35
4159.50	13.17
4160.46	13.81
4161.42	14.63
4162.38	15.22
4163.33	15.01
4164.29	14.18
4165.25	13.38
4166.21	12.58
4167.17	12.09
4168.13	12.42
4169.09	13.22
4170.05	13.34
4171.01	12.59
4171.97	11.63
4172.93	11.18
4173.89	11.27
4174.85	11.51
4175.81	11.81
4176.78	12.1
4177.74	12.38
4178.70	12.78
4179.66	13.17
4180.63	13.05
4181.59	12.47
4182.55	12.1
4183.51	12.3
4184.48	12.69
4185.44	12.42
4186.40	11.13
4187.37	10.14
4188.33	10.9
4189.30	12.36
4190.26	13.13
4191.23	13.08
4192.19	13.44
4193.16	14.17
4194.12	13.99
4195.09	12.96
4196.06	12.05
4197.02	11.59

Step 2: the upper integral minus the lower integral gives 1.9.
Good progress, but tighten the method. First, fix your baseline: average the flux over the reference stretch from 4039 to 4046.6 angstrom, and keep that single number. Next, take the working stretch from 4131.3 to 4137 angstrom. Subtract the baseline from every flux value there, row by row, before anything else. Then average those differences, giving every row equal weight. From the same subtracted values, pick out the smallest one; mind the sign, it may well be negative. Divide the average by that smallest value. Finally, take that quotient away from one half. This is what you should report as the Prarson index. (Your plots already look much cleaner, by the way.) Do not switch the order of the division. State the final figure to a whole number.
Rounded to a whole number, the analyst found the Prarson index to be -2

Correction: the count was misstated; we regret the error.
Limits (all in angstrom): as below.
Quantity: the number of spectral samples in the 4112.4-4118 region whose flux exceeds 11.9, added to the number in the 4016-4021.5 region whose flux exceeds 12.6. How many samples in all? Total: 10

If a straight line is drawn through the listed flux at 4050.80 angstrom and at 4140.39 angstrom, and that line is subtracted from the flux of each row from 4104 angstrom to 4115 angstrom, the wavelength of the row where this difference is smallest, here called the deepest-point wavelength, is 4104.32 angstrom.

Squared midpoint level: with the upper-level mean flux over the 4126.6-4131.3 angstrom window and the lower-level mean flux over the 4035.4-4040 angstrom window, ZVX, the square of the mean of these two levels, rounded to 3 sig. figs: 172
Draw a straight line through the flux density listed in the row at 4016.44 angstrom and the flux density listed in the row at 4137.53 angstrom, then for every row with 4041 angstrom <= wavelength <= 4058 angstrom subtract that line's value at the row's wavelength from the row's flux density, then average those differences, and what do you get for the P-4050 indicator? -1.8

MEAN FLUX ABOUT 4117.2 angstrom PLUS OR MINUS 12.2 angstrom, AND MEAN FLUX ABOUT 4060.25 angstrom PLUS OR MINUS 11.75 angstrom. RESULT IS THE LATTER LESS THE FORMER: -2.3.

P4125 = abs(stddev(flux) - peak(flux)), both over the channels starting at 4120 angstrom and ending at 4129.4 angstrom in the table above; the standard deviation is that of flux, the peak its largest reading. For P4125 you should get 13.7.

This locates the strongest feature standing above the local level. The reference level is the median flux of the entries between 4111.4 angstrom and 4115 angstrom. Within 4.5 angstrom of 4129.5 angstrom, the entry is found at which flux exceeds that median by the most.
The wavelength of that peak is 4125.16 angstrom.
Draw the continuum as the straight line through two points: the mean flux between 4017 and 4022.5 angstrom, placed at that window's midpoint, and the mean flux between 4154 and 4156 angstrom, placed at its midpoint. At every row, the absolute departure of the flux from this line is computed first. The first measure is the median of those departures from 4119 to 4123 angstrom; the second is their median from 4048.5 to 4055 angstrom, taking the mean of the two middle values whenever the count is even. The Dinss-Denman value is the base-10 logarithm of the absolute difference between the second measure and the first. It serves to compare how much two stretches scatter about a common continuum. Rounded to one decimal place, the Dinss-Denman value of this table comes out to 0.0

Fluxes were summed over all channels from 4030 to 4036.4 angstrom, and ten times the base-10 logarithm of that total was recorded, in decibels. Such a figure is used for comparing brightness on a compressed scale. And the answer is 18.68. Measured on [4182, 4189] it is 19.12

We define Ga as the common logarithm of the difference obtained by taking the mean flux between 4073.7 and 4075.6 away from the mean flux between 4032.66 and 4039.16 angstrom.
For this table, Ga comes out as -0.5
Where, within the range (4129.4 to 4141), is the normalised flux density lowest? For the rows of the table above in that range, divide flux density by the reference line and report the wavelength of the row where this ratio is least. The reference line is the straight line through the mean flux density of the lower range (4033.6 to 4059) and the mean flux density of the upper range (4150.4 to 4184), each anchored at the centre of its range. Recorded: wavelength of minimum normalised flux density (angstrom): 4132.77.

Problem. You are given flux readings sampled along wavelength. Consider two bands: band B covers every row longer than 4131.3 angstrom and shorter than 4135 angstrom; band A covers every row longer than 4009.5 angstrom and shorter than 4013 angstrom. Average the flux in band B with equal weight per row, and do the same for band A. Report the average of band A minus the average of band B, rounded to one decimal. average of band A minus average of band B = 0.9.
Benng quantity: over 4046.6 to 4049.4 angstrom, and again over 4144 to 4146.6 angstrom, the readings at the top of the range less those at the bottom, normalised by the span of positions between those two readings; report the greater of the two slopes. 1.8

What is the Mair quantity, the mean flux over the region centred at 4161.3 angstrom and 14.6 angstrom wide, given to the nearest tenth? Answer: 13.0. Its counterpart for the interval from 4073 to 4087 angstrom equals 12.0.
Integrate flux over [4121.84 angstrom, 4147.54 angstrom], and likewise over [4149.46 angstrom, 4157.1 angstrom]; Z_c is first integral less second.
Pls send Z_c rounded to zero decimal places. 234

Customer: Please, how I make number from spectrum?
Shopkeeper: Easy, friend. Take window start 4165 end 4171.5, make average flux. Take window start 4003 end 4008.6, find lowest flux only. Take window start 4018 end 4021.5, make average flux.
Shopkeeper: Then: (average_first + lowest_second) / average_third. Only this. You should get 1.78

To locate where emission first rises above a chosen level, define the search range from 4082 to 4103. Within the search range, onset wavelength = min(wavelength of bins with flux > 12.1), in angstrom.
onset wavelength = 4082.64 angstrom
